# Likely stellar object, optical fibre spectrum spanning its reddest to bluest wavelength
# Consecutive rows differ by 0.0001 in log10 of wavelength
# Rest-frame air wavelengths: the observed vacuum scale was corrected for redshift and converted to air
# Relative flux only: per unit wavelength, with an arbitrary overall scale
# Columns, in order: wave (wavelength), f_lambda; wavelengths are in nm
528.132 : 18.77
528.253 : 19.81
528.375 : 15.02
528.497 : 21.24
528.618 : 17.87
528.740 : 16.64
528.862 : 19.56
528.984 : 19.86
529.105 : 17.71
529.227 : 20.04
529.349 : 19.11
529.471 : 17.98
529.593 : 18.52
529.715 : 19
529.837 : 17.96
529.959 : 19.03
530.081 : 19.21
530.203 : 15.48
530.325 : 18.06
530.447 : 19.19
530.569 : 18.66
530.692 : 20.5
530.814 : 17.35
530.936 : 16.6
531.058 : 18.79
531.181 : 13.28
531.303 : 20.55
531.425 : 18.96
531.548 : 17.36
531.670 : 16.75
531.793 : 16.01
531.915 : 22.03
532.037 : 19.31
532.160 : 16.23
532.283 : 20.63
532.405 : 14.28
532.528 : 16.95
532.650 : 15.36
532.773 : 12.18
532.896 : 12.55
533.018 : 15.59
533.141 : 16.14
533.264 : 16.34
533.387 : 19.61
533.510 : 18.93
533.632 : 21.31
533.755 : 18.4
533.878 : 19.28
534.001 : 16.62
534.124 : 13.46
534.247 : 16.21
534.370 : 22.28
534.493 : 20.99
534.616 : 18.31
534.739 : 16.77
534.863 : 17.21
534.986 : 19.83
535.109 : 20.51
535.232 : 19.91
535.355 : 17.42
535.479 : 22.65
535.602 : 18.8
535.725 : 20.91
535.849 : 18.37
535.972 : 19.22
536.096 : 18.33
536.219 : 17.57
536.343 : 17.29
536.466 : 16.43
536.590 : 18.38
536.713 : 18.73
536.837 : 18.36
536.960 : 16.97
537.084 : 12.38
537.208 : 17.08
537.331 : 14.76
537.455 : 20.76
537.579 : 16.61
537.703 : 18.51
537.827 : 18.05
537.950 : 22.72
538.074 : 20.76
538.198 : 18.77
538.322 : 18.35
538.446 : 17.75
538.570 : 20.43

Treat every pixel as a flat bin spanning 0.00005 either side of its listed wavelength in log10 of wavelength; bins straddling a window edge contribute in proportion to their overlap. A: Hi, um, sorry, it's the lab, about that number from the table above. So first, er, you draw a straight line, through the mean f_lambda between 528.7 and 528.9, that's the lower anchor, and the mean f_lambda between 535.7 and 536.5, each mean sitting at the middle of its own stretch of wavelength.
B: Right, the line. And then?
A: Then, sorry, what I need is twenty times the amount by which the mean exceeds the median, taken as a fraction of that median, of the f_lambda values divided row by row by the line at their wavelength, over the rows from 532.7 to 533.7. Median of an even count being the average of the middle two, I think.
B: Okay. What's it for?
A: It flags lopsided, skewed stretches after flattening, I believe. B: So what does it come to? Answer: 0.42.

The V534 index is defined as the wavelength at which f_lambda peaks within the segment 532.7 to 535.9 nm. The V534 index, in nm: 535.479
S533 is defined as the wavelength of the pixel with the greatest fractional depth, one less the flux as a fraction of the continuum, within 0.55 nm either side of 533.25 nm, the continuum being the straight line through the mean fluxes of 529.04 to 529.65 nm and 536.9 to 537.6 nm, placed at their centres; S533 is 532.773 nm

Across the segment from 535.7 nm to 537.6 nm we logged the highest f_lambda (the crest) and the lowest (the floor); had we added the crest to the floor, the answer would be 33.3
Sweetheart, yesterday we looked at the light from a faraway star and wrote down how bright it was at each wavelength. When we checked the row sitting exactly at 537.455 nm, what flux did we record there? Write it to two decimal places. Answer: 20.76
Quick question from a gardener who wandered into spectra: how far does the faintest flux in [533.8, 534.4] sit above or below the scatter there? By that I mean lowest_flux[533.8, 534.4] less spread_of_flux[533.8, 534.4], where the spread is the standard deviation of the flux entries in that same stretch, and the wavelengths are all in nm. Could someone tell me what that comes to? 10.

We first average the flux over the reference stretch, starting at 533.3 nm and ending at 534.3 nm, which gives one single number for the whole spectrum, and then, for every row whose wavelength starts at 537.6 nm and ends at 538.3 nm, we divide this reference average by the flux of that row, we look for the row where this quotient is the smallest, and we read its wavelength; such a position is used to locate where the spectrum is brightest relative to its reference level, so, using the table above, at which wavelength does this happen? 537.950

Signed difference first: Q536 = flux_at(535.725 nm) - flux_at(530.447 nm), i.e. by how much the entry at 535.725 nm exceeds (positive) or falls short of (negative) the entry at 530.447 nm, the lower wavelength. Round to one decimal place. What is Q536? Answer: 1.7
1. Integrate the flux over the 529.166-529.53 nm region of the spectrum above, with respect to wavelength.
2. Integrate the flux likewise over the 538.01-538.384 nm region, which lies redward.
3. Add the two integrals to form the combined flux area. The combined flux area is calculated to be 14.1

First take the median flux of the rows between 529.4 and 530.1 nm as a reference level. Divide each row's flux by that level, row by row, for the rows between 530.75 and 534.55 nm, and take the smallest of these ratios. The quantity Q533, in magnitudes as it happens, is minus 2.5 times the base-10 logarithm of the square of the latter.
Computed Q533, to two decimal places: 0.94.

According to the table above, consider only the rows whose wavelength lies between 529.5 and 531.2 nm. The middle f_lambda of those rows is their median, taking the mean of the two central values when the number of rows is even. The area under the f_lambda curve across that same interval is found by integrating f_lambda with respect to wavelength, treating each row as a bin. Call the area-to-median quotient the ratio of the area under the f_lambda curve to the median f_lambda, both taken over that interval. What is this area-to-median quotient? 1.65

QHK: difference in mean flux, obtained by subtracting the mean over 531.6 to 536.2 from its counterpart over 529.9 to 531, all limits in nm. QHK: 0.2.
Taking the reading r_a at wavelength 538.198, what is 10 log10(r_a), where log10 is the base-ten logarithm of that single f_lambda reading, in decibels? 12.7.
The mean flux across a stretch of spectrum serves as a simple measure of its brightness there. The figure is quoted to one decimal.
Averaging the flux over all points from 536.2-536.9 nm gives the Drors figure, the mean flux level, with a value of 17.8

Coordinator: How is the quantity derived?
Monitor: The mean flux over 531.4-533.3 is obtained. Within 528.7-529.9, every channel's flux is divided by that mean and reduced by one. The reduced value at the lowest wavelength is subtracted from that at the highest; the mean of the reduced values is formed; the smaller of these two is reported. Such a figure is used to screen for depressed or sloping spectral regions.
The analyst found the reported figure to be 0.08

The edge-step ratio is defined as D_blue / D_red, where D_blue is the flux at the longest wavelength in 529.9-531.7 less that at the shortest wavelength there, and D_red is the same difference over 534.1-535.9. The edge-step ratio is 0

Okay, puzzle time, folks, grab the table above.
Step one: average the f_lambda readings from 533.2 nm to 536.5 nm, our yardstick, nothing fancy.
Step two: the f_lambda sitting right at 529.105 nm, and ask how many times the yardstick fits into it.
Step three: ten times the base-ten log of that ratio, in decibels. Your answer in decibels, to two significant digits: -0.22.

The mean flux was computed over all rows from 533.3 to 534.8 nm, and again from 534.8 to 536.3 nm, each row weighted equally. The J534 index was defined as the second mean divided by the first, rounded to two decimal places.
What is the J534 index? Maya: 1.04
